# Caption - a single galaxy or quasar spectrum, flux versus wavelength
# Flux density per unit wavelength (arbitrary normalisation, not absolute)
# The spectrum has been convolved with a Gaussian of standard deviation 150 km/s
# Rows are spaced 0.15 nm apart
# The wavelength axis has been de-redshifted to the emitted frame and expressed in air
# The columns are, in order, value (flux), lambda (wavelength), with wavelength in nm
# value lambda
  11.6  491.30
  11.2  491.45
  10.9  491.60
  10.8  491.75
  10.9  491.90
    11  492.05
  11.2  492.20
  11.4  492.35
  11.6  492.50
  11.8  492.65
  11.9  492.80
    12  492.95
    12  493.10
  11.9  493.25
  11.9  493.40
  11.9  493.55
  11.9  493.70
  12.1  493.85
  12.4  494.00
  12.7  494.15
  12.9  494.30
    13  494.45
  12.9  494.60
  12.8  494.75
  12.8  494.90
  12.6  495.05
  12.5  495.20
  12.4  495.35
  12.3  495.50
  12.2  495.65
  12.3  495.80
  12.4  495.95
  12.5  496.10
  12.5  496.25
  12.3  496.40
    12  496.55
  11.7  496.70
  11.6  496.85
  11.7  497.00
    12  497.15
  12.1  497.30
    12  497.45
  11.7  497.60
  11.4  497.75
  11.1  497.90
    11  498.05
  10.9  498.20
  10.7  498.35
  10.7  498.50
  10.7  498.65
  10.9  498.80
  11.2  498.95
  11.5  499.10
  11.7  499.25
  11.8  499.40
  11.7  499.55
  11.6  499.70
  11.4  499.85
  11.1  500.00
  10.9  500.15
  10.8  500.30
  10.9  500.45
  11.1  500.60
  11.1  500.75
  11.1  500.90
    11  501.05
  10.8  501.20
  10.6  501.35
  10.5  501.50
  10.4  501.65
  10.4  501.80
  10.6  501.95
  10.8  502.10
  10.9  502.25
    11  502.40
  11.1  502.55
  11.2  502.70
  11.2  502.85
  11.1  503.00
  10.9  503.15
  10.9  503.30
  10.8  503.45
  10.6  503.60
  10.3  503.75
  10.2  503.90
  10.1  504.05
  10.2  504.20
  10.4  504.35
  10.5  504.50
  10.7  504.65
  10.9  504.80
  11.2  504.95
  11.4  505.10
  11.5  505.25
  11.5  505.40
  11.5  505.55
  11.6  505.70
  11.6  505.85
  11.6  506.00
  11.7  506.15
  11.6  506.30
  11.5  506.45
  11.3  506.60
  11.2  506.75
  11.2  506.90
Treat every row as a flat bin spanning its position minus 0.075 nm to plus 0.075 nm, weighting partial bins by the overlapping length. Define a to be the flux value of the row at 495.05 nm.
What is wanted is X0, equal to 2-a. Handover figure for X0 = -10.6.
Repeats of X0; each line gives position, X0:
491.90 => -8.9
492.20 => -9.2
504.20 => -8.2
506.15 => -9.7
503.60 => -8.6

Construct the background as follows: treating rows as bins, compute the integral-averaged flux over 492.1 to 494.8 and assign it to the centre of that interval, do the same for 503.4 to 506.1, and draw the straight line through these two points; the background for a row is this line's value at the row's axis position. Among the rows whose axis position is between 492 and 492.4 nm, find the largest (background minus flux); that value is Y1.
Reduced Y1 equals 1.3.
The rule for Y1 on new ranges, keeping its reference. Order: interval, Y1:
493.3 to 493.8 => 0.2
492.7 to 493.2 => 0.3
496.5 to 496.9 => 0.2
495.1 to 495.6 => -0.4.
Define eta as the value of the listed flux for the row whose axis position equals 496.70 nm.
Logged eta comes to 11.7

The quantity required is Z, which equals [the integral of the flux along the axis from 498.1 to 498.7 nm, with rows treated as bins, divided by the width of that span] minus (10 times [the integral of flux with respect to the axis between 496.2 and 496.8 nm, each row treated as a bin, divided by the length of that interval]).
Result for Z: -110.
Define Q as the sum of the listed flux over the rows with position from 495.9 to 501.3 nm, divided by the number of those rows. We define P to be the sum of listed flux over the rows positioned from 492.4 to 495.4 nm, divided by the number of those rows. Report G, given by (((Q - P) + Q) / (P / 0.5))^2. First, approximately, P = 12.3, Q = 11.4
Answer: 0.18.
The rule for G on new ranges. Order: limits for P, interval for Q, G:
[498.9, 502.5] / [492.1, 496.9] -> 0.37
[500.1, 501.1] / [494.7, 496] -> 0.40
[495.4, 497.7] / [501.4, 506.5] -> 0.16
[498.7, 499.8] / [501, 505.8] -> 0.20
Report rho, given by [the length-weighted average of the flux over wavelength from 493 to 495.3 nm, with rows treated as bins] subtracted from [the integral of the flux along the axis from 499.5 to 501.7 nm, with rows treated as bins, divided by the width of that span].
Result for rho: -1.4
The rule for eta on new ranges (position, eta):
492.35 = 11.4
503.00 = 11.1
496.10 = 12.5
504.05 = 10.1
